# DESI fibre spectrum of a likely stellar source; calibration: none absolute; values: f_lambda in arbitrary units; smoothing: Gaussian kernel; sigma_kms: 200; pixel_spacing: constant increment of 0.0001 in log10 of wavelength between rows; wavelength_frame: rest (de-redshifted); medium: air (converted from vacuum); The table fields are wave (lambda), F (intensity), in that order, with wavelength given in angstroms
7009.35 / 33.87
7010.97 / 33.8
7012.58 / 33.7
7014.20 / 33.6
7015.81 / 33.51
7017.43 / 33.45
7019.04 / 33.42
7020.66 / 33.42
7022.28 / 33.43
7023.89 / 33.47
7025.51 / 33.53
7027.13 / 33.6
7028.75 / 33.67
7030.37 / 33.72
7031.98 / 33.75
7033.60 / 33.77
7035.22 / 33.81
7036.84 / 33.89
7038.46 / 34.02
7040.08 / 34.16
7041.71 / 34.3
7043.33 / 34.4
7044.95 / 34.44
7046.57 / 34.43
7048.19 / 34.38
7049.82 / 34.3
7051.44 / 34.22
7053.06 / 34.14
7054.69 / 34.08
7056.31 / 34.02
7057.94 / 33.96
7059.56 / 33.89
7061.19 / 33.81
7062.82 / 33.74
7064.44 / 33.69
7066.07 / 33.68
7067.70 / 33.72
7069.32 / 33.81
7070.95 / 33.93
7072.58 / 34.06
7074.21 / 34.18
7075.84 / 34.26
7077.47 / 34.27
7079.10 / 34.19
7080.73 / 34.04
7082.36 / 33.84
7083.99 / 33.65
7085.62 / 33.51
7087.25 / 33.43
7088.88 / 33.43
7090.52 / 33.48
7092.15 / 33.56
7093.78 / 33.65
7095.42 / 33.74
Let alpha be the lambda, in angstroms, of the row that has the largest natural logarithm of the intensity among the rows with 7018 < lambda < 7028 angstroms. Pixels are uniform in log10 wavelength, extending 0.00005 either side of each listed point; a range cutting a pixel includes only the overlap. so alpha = 7027.13 angstroms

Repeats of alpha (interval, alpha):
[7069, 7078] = 7077.47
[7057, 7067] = 7057.94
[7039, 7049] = 7044.95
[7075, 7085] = 7077.47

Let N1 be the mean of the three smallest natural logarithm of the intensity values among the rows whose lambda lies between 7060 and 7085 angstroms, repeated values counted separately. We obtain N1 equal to 3.52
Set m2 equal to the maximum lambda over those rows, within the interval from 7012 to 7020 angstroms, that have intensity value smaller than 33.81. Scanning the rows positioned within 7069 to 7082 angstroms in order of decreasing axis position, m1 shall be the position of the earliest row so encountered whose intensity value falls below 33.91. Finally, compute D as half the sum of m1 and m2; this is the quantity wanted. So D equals 7044.2 angstroms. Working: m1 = 7069.32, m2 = 7019.04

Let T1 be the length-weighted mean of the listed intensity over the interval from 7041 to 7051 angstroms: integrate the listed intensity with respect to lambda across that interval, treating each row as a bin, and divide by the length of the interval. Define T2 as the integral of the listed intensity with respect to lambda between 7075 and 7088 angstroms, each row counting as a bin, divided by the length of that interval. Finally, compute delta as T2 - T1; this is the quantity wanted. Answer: -0.5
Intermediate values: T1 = 34.4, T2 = 33.9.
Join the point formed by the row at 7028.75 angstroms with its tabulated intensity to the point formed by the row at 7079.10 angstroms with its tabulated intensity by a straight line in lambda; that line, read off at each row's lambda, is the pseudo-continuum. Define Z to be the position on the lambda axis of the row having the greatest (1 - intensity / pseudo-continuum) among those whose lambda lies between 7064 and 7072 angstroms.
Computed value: 7066.07 angstroms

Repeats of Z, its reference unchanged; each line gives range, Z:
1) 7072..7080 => 7072.58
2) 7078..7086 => 7085.62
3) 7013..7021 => 7020.66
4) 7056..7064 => 7062.82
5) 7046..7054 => 7053.06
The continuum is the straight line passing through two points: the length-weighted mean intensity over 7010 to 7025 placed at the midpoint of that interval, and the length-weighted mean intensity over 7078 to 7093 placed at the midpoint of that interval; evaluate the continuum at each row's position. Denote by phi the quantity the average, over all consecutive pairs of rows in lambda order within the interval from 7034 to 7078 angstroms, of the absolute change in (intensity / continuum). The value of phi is 0.0023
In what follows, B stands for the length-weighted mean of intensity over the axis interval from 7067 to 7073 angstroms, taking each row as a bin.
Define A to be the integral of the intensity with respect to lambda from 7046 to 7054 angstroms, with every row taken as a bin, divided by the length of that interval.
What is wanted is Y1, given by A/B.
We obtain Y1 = 1.01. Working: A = 34.3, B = 33.9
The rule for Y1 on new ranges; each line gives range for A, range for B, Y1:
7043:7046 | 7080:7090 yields 1.02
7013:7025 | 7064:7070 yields 0.99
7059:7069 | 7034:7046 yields 0.99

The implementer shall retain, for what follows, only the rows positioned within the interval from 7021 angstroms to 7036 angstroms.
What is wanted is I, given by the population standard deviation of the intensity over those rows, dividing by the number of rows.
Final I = 0.13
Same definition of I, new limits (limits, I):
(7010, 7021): 0.14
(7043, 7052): 0.08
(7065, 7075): 0.18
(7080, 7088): 0.22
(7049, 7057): 0.10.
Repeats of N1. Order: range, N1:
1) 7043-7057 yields 3.53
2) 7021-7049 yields 3.51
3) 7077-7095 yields 3.51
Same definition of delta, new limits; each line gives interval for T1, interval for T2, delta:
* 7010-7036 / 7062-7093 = 0.2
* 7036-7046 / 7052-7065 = -0.3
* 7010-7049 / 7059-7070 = -0.1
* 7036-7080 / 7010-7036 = -0.5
